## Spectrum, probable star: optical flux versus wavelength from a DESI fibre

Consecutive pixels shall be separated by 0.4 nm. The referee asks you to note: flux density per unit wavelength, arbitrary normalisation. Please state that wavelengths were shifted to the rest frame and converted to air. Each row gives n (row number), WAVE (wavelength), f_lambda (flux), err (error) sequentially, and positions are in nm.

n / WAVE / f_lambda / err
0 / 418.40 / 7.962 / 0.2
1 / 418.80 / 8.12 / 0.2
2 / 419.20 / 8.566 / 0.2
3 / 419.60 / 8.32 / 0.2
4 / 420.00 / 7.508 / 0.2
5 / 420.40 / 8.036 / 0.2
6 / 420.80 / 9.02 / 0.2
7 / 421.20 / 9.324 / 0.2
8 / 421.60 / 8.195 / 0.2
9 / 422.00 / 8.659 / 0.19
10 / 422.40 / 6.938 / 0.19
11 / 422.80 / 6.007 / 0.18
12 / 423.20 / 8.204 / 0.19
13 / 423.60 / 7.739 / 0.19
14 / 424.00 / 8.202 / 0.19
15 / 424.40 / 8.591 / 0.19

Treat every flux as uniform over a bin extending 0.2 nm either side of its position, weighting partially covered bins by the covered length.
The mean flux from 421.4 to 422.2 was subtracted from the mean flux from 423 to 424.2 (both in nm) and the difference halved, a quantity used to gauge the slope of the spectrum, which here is -0.2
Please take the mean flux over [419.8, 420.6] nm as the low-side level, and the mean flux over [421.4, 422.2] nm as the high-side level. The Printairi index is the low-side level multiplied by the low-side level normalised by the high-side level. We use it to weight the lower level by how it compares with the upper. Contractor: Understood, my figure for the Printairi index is 7.2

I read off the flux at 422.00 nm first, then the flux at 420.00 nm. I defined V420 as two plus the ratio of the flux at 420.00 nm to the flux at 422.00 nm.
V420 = 2.87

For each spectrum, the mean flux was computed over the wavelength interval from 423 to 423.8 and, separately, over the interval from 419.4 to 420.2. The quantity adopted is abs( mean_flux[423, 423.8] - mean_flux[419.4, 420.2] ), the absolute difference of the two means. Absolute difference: 0.1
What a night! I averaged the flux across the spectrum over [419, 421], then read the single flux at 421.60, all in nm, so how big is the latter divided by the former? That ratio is 0.99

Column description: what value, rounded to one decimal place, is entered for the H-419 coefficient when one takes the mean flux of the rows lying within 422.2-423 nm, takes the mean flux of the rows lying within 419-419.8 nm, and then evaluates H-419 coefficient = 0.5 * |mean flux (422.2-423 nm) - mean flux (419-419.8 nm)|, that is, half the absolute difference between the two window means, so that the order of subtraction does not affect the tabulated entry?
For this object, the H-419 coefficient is 1.0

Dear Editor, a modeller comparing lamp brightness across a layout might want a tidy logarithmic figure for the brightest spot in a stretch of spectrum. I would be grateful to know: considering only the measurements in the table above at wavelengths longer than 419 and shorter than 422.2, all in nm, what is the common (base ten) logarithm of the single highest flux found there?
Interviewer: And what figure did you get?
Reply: 0.97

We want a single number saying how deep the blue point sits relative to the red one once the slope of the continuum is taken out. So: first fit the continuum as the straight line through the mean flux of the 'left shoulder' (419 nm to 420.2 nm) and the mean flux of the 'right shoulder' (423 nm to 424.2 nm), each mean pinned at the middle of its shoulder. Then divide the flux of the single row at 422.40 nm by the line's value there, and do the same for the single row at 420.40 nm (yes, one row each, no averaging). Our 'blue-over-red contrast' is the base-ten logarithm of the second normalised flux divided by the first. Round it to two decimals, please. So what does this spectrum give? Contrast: 0.06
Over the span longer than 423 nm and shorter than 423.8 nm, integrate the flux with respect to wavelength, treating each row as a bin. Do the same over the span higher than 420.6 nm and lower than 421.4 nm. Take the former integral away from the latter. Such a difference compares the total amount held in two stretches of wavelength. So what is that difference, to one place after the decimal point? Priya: 1.0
